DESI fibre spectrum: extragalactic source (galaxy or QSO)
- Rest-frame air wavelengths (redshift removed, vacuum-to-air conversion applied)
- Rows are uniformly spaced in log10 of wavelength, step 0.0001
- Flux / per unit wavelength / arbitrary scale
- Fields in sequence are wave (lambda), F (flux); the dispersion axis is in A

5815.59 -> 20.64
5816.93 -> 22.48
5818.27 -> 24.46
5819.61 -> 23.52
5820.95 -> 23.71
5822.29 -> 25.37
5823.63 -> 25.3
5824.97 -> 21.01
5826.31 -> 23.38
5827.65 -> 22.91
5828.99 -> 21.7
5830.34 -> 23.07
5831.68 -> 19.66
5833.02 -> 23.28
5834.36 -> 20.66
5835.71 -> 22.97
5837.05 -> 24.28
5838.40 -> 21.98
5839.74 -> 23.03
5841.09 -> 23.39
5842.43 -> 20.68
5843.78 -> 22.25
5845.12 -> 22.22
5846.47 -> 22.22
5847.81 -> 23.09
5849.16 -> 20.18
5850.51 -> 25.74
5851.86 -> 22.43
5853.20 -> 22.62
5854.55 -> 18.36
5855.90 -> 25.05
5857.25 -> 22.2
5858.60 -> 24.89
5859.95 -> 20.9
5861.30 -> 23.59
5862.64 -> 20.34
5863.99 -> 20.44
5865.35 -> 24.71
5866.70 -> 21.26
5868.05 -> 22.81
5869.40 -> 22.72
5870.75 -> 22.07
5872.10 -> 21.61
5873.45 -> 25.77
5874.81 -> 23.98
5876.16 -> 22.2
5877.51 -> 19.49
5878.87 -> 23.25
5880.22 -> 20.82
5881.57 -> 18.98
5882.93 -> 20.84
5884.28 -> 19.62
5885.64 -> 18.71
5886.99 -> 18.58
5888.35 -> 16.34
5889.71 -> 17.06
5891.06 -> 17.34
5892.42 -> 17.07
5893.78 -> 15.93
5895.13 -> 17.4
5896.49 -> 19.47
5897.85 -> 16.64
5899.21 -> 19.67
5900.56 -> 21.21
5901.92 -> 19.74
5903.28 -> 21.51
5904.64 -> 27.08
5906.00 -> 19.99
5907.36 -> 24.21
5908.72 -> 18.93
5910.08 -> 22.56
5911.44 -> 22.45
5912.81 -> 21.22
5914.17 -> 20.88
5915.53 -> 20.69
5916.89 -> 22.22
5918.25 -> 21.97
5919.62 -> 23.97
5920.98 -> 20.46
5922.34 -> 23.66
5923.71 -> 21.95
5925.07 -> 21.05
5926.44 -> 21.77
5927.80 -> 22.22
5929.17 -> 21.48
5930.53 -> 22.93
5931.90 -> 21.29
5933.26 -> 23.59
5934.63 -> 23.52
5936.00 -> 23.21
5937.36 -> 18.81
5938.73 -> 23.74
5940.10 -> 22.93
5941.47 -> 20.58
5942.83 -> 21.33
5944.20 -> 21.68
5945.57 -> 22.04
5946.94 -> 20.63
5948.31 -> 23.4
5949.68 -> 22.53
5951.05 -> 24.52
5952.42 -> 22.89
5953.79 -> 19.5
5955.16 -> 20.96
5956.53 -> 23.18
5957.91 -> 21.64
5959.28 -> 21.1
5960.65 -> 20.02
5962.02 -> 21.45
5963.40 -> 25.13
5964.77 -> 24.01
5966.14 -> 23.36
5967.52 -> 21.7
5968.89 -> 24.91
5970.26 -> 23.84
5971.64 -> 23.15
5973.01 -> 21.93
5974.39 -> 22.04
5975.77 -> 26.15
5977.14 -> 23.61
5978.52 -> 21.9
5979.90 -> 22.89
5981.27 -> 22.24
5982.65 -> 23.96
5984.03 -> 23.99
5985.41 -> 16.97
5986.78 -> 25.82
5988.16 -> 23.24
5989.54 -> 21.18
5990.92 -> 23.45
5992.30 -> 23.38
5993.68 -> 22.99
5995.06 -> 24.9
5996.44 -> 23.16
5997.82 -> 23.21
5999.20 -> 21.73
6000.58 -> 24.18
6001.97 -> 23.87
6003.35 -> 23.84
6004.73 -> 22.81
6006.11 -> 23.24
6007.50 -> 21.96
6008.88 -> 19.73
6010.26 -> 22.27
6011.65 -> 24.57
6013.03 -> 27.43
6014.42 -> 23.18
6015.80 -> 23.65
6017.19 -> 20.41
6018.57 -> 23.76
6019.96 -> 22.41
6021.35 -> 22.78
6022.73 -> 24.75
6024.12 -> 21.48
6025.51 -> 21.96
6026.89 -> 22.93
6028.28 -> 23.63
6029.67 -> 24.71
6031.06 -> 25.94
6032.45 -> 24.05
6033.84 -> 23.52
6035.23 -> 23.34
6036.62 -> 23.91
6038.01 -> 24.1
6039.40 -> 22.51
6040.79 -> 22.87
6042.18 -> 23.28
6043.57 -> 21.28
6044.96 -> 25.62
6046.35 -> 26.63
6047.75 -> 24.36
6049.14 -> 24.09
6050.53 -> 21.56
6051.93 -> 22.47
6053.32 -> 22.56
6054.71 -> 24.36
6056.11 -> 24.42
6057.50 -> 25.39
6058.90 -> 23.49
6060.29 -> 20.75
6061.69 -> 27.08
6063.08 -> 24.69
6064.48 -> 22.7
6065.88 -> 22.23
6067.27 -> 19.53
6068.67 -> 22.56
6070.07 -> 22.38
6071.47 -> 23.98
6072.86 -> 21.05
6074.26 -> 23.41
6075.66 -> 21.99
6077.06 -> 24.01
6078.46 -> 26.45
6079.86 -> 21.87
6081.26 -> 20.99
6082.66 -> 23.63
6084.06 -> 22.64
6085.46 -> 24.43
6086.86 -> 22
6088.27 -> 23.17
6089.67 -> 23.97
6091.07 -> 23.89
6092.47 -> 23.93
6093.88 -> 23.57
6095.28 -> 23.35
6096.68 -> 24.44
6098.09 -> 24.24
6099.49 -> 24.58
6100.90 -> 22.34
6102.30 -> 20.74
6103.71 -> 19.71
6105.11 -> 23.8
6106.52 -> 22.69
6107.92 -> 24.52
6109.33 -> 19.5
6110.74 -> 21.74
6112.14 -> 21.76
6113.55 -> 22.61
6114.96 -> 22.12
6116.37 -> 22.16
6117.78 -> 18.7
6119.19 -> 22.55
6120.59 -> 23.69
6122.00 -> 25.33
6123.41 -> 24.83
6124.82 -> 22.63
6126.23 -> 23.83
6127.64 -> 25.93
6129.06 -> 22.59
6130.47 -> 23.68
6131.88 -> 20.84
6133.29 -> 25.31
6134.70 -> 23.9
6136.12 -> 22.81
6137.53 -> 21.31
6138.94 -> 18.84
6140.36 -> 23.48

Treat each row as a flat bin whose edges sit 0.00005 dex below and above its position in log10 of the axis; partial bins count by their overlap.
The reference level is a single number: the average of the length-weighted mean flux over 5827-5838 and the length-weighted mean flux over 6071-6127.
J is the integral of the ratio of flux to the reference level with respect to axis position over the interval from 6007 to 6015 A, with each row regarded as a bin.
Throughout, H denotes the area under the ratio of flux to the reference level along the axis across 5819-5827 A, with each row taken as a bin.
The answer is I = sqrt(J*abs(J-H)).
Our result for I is 1.2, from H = 8.40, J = 8.2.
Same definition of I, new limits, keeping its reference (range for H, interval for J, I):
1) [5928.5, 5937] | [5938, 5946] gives 2.3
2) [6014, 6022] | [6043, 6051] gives 2.0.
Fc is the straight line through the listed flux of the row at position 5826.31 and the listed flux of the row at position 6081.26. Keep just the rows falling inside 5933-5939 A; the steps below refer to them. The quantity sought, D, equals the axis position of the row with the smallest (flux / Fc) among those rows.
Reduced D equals 5937.36 A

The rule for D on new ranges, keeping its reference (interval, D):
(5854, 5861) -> 5854.55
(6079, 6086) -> 6081.26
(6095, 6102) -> 6100.90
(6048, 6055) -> 6050.53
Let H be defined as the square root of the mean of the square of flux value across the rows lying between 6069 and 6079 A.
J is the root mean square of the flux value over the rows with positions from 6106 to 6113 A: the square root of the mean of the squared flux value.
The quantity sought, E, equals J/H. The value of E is 0.95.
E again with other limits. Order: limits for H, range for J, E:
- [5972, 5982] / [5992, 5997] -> 1.03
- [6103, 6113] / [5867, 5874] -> 1.05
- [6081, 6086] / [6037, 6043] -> 1.01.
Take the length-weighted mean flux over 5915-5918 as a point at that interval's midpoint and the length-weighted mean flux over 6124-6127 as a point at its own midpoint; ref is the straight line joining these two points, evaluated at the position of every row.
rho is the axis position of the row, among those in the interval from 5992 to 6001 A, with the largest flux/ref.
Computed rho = 5995.06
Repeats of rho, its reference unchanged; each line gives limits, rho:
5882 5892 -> 5882.93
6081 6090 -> 6085.46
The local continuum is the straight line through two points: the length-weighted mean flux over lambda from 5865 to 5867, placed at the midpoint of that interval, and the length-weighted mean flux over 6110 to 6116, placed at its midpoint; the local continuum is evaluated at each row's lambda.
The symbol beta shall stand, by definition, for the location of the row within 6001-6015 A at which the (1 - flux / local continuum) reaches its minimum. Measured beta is 6013.03 A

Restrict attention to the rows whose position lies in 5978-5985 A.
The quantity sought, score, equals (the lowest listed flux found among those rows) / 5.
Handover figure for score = 4.4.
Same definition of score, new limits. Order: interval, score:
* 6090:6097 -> 4.7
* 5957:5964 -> 4.0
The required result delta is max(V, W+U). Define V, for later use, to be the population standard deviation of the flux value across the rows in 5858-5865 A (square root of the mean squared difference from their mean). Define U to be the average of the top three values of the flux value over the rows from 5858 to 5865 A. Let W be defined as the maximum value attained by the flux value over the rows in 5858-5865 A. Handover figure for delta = 48.0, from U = 23.1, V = 1.86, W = 24.89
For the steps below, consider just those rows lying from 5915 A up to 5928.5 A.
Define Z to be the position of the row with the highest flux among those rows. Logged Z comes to 5919.62 A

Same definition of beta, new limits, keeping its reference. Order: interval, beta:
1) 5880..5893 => 5882.93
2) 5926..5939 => 5938.73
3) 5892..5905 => 5904.64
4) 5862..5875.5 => 5873.45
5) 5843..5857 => 5850.51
